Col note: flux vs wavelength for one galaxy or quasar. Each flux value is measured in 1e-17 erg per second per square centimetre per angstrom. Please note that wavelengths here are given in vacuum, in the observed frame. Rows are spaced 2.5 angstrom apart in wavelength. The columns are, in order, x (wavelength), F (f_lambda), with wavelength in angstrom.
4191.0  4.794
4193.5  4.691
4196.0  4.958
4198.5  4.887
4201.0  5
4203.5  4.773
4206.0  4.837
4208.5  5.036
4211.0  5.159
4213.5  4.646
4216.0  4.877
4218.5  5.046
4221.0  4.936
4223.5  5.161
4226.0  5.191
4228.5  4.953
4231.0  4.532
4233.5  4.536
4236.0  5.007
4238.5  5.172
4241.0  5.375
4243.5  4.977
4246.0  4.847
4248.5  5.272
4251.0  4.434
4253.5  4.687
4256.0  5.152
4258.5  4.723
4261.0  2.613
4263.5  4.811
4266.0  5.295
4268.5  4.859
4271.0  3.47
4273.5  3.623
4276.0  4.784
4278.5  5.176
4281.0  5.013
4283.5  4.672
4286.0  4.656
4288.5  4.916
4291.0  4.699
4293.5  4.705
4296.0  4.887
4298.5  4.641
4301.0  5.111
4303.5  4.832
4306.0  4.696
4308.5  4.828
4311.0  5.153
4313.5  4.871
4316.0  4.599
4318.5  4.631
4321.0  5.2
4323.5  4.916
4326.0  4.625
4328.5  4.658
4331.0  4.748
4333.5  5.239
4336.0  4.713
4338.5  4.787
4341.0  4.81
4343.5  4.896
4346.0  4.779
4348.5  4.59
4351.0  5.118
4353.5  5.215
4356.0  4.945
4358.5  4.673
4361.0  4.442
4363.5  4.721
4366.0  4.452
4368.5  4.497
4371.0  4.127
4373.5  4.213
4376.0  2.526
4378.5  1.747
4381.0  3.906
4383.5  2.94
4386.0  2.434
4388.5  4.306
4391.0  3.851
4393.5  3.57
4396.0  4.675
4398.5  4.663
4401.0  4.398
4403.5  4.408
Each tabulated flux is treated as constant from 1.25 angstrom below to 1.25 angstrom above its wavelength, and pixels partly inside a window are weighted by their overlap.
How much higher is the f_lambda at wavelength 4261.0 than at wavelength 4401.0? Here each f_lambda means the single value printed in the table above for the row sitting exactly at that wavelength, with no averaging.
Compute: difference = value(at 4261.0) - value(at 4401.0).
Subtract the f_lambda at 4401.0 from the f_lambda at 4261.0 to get -1.8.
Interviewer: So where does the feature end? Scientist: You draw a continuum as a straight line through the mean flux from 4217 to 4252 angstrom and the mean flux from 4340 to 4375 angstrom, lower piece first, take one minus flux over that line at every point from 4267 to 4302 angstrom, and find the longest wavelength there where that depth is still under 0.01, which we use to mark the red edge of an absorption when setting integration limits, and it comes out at 4301.0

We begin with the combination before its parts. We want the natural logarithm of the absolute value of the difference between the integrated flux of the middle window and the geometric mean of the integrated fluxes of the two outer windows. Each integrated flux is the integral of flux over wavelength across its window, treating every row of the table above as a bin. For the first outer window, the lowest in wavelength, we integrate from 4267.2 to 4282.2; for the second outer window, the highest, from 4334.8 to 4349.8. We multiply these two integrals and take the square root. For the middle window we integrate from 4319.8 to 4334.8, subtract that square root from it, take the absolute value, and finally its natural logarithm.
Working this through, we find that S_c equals 1.4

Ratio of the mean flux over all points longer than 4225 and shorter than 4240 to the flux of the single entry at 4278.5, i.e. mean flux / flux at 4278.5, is 0.95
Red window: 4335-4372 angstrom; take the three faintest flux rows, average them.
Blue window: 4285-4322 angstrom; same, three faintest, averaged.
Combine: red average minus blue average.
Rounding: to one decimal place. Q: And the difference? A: -0.3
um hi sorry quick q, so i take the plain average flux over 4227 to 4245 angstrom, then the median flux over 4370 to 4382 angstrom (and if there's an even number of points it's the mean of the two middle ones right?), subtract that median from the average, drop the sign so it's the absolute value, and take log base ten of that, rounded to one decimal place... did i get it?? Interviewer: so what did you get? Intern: 0.0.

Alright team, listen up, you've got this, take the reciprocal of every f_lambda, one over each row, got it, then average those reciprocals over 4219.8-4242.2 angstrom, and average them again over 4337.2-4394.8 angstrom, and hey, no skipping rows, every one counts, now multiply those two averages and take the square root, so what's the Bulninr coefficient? 0.228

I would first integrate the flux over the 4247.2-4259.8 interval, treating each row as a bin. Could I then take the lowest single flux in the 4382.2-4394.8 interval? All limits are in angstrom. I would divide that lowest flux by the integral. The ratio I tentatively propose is 0.040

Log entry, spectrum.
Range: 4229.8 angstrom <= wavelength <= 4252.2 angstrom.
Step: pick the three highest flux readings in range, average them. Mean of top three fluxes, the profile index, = 5.27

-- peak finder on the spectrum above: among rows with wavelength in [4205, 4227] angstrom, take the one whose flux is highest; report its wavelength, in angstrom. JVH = 4226.0 angstrom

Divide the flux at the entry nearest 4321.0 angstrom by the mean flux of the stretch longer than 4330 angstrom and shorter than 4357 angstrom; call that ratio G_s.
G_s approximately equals 1.06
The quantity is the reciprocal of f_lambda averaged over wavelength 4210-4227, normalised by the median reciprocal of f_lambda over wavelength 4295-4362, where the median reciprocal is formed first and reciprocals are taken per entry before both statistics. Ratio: 0.96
